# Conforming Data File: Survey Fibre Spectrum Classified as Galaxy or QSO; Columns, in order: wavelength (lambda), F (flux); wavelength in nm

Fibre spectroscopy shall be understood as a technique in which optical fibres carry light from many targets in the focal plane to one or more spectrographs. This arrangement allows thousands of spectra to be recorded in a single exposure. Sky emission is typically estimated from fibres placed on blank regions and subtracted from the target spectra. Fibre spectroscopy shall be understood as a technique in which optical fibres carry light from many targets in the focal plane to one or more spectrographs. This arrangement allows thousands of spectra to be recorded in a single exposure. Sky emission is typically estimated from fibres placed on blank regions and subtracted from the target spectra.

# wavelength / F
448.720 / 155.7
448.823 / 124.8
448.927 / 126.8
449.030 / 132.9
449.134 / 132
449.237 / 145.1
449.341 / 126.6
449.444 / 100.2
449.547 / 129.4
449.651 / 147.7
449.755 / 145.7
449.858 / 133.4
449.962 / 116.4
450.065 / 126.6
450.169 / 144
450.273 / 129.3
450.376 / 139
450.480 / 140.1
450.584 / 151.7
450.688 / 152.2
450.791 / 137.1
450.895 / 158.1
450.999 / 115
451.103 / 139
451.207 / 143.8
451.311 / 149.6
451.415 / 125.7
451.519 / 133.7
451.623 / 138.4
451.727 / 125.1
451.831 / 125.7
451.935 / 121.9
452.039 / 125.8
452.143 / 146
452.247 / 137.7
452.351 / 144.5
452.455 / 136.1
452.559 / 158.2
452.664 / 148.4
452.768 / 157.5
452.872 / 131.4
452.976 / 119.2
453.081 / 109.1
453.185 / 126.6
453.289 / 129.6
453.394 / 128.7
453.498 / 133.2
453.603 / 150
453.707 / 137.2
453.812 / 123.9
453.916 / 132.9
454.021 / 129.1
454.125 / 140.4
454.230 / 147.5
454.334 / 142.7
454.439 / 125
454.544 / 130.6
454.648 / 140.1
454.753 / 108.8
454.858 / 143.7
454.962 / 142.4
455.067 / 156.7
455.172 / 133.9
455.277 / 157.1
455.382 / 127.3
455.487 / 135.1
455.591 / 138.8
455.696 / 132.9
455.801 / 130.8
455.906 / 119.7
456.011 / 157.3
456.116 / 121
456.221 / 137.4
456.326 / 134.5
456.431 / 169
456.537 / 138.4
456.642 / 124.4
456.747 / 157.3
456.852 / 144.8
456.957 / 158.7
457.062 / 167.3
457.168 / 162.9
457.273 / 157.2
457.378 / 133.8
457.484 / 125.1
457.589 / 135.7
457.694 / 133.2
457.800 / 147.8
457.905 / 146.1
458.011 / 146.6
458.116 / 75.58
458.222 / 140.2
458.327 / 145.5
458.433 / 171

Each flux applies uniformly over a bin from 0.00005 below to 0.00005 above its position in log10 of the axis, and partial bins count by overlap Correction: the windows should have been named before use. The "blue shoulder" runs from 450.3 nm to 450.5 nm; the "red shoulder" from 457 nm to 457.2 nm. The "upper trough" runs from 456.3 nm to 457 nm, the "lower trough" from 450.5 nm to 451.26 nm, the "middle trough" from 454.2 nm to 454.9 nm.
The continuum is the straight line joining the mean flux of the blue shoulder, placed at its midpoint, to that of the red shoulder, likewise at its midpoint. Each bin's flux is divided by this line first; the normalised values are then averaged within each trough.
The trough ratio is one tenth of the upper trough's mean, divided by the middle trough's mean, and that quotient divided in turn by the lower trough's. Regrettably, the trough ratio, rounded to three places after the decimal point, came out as 0.103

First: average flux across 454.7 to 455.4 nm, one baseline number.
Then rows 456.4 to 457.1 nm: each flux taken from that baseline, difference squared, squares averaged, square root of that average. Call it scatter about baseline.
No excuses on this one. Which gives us 20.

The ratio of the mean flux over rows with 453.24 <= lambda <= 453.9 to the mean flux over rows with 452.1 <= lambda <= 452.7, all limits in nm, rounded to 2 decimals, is 0.92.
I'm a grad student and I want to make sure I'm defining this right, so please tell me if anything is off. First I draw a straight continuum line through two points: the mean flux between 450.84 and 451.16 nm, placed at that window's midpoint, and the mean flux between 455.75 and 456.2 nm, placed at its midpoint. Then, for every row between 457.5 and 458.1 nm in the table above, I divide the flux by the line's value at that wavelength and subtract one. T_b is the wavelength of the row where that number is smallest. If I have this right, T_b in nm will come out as 457.694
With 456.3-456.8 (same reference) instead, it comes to 456.642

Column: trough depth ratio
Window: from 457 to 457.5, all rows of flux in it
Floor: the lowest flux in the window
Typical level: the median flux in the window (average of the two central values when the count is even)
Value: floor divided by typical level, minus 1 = -0.20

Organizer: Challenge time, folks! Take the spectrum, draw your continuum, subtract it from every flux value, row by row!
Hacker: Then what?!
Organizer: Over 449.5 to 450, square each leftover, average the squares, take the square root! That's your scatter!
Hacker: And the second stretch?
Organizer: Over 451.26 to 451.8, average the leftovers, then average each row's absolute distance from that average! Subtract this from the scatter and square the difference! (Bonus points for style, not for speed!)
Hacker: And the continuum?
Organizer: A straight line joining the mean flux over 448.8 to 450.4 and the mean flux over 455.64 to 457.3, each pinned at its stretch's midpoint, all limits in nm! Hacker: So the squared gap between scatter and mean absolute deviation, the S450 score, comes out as 18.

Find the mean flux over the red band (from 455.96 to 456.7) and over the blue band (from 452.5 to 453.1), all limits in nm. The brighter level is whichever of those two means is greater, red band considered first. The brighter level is 140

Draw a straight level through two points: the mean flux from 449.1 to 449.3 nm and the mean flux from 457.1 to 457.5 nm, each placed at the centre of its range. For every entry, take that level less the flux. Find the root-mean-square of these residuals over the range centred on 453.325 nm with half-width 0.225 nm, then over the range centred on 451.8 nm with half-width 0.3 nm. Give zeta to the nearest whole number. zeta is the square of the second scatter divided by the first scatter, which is 15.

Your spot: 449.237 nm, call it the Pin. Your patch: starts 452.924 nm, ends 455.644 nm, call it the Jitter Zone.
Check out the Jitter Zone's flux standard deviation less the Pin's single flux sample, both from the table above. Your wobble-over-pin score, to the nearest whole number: -133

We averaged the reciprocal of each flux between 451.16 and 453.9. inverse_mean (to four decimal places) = 0.0075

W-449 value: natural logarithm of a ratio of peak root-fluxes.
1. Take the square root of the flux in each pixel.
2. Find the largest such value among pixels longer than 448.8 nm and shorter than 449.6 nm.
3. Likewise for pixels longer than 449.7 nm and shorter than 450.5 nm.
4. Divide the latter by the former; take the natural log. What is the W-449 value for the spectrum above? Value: 0.00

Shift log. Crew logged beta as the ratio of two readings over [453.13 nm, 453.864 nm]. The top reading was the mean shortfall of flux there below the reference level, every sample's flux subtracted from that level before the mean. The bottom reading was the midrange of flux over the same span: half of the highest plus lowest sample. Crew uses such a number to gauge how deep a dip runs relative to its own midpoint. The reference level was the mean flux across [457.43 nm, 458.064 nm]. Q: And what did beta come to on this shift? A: 0.05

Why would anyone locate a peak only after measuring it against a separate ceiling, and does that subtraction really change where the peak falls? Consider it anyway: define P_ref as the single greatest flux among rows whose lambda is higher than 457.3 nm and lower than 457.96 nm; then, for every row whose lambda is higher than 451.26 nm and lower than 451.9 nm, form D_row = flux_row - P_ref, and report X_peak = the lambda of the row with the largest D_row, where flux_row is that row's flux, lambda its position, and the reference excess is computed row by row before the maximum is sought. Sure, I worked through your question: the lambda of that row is 451.311 nm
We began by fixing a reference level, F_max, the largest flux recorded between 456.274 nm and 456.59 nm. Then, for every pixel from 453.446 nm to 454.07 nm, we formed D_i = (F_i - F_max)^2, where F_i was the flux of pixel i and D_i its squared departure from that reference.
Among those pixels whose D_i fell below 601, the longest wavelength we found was 453.603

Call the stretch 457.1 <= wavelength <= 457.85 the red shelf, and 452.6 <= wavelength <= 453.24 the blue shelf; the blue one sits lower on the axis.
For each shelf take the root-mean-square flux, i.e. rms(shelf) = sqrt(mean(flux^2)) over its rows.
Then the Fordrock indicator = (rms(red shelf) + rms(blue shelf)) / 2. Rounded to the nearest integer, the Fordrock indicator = 138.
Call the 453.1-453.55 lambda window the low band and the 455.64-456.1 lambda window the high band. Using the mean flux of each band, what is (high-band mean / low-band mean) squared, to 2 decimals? 1.09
